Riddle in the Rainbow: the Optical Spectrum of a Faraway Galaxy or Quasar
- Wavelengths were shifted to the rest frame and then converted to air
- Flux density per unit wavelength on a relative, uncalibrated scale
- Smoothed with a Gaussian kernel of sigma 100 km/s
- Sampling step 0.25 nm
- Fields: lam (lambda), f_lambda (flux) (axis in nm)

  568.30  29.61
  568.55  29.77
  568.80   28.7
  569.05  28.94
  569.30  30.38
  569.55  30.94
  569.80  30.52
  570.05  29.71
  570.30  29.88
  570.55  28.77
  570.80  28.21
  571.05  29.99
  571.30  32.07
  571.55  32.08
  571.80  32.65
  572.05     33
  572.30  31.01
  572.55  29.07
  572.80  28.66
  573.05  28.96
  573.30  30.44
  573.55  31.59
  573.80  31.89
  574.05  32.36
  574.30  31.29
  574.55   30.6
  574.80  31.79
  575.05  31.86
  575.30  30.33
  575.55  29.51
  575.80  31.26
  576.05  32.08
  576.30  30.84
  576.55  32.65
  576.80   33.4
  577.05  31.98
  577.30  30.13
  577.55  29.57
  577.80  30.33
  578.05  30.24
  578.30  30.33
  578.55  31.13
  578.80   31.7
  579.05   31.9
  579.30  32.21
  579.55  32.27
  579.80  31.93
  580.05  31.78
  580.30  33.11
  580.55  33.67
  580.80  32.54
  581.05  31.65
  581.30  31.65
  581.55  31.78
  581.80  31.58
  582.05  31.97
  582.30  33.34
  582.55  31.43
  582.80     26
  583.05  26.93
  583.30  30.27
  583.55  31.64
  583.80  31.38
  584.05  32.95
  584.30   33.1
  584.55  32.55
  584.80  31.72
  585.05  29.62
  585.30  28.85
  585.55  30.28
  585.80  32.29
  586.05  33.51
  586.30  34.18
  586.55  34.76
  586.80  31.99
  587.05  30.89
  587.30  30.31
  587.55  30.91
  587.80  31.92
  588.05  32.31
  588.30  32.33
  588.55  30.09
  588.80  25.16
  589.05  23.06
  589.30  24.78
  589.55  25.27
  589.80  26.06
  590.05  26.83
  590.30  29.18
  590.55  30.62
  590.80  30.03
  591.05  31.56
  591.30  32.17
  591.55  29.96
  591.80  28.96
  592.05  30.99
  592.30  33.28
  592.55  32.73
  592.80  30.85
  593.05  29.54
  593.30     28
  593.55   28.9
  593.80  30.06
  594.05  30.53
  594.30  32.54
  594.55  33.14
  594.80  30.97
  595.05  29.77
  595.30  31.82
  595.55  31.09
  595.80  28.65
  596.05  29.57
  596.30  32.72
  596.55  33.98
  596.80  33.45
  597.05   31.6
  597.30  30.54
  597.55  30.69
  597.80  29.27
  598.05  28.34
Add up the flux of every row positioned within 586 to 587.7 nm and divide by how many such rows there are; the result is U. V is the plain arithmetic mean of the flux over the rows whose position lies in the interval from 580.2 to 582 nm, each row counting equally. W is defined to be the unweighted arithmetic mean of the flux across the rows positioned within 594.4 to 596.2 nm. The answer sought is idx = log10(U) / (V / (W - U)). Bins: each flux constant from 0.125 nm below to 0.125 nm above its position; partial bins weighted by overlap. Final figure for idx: -0.077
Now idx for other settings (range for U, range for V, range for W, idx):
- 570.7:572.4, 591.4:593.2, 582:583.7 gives -0.051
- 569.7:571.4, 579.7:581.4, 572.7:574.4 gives 0.039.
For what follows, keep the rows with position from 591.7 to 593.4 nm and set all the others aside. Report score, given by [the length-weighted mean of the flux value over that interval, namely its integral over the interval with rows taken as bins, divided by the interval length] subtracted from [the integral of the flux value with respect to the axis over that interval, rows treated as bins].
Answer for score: 21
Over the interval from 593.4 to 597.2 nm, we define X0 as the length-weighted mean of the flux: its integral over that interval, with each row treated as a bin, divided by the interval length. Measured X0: 31.23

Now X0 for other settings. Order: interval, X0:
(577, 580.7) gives 31.48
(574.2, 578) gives 31.16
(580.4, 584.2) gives 31.28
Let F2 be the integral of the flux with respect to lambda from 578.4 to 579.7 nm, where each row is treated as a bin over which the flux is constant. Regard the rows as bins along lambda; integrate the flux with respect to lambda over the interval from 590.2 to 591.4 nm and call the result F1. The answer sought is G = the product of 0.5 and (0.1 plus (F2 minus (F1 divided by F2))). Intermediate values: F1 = 37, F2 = 41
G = 20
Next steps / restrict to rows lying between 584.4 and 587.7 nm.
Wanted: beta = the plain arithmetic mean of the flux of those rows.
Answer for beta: 31.7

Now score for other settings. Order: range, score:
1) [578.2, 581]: 58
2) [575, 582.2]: 196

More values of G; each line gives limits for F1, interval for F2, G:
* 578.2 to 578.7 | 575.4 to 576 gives 9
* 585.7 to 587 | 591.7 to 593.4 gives 26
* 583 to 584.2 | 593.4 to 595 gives 24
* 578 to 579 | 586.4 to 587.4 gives 16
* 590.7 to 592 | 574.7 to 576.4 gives 26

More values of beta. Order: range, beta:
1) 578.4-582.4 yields 32.1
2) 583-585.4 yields 30.9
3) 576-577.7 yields 31.5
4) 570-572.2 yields 30.7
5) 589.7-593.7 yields 30.0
